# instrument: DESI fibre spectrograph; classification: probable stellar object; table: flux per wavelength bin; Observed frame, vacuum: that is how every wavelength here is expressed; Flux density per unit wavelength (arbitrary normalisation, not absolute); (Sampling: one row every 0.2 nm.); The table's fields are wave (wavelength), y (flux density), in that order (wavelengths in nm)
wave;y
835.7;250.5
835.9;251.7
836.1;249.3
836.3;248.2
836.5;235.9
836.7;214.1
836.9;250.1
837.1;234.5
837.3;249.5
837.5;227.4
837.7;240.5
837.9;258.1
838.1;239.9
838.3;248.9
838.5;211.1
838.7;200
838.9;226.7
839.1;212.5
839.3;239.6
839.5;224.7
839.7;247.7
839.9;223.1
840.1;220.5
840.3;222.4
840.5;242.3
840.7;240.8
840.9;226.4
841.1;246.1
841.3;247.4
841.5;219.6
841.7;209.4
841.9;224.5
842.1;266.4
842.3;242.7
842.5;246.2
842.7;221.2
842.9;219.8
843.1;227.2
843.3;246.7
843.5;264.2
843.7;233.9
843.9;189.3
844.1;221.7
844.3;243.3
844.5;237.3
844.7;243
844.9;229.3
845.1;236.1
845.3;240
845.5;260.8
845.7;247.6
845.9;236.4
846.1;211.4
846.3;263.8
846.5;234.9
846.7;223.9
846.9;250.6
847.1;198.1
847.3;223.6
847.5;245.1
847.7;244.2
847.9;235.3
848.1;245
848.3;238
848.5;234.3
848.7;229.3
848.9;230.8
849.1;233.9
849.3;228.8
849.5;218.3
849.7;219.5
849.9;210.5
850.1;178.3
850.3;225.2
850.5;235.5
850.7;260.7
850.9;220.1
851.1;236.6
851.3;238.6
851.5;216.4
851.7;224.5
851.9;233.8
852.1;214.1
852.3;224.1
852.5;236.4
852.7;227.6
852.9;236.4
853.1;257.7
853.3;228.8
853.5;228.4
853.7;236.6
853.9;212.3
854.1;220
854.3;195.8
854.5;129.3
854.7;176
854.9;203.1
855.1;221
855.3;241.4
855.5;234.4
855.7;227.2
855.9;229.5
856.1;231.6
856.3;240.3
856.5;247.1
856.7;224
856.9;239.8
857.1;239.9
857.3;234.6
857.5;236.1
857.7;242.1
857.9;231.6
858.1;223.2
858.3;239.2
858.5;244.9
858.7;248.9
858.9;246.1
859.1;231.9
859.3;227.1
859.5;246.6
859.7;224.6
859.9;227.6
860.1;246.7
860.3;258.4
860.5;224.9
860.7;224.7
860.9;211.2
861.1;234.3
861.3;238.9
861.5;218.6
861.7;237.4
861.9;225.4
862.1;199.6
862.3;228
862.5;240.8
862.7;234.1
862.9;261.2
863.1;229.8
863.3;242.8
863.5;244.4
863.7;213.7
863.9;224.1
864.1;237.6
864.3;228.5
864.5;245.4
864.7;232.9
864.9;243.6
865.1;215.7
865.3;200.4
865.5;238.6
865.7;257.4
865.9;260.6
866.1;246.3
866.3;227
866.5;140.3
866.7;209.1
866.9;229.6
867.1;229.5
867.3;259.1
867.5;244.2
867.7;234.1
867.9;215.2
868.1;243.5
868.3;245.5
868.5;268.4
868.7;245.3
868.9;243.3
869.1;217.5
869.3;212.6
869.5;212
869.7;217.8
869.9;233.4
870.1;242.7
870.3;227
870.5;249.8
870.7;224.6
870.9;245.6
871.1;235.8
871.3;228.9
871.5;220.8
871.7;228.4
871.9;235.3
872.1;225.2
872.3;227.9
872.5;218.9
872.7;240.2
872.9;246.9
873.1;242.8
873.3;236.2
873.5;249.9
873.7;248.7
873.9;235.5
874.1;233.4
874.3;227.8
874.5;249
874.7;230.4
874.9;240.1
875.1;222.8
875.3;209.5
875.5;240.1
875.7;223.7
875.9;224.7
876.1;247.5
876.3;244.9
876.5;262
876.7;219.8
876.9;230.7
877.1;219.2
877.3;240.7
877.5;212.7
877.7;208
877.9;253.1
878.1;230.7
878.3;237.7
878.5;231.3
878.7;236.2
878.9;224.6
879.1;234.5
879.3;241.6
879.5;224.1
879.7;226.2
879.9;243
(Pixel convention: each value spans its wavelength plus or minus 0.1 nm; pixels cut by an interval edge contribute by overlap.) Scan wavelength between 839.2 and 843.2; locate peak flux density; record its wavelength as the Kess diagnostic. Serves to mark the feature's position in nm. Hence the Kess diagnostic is 842.1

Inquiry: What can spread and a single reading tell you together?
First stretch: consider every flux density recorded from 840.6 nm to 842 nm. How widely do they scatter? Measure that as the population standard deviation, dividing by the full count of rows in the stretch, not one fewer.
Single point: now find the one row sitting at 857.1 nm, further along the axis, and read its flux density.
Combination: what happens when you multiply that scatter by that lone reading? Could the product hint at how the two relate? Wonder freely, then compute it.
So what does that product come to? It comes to 3208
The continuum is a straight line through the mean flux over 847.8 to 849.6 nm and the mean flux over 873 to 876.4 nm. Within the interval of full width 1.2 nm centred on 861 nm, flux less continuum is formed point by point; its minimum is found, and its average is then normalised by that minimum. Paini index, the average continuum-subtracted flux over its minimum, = 0.38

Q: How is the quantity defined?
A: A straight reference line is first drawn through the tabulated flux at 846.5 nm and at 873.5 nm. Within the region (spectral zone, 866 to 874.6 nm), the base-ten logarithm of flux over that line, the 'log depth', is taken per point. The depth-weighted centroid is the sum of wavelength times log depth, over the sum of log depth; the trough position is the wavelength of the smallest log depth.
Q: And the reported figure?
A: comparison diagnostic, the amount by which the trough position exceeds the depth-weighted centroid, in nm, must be -3.17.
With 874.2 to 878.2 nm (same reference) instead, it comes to 1.39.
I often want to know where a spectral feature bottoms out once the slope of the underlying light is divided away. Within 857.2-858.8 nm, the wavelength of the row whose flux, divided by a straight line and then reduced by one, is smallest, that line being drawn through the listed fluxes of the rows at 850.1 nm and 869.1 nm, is 858.1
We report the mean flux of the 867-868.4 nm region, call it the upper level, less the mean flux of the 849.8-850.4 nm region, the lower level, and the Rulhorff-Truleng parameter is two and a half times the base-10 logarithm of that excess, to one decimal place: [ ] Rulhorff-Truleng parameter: 3.8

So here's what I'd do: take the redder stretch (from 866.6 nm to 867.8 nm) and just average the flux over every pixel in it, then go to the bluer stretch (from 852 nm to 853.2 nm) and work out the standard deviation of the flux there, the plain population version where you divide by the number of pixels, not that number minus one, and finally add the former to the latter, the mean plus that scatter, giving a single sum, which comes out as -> 248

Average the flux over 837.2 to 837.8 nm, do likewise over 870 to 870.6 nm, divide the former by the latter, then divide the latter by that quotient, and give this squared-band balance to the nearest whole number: 241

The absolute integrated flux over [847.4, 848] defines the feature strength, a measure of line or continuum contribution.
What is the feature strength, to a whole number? 145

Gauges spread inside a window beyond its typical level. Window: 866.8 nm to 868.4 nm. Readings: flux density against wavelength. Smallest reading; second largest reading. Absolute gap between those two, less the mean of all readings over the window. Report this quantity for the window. -207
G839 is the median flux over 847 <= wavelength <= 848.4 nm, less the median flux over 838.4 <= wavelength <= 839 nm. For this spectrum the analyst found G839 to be 27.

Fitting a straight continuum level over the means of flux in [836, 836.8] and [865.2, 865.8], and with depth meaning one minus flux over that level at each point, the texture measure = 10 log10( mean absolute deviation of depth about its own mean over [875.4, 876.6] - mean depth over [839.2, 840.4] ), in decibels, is -17.0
